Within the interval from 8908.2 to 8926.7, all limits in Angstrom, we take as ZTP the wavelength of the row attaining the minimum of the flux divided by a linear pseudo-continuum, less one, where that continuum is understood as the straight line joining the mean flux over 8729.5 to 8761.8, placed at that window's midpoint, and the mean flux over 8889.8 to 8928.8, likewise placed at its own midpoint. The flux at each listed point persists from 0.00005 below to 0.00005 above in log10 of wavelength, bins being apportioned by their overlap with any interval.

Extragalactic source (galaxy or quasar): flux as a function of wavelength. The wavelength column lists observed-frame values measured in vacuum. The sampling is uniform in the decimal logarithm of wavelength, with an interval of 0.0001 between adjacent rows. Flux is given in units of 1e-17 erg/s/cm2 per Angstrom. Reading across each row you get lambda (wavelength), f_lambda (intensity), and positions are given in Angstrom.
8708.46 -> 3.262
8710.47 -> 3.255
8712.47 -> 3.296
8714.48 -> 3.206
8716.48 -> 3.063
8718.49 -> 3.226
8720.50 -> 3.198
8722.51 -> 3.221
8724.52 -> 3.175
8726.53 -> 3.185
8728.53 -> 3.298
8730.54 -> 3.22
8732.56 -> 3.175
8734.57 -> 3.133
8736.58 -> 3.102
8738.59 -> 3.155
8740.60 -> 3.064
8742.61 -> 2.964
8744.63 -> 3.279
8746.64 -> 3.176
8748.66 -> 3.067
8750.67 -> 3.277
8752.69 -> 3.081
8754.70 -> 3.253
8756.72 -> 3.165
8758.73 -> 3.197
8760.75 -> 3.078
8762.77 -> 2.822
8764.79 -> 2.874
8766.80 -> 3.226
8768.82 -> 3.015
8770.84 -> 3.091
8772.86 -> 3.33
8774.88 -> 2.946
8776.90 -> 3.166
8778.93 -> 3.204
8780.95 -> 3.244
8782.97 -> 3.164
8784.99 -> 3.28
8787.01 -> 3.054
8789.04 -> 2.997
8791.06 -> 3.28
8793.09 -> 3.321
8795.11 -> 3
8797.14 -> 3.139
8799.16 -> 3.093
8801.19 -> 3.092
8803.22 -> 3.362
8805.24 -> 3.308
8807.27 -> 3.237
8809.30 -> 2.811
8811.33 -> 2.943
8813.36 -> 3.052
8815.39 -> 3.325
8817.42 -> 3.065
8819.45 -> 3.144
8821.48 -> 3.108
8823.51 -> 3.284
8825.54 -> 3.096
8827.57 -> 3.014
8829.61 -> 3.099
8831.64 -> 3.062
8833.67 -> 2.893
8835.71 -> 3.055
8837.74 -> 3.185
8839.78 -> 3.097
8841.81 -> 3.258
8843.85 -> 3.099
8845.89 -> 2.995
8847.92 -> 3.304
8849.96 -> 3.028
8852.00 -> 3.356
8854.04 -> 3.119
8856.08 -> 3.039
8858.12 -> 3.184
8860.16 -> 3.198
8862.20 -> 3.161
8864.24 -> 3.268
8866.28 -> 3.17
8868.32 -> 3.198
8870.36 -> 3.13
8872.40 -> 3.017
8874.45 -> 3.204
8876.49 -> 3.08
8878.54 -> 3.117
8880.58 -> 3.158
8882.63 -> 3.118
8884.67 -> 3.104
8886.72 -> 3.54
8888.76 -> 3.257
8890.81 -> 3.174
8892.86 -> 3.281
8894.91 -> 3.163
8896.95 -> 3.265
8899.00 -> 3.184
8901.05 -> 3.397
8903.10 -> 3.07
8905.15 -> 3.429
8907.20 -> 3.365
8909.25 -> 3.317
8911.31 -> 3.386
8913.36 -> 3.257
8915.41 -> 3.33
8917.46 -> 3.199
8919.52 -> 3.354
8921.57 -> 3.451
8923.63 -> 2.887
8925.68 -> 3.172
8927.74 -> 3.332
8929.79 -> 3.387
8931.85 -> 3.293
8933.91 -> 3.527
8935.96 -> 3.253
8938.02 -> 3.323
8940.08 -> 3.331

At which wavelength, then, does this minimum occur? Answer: 8923.63 Angstrom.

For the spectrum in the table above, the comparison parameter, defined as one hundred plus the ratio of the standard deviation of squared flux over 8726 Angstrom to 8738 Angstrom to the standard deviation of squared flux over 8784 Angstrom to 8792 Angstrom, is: 100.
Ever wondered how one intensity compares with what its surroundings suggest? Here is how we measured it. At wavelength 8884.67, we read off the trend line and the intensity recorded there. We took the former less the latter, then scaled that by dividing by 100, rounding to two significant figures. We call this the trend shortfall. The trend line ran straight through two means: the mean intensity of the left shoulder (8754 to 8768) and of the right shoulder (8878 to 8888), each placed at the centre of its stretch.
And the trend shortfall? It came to 0.0011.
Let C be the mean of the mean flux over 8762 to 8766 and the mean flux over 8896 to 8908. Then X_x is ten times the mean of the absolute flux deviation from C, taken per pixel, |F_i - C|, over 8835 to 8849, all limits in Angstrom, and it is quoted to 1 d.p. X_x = 1.0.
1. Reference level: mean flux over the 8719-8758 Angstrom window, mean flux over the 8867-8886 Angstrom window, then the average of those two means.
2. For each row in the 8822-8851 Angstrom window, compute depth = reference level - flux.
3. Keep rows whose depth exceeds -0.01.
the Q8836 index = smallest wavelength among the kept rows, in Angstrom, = 8825.54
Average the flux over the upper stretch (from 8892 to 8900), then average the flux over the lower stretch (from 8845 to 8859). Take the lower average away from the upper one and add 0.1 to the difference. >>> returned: 0.18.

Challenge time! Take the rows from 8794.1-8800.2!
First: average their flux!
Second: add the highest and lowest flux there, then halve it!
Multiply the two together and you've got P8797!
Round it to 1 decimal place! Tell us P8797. 9.4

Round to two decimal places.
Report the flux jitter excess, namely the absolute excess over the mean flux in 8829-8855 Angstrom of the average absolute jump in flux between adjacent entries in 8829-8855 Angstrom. 2.94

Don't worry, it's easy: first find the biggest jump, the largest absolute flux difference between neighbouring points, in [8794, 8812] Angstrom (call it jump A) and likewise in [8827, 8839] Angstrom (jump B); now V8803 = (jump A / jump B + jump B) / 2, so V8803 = 1.3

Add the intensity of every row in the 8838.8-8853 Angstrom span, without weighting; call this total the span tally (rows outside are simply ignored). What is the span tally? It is 22.14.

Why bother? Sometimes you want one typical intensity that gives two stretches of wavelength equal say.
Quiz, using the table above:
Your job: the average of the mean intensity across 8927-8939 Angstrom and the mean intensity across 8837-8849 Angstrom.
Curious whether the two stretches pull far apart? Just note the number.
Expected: 3.25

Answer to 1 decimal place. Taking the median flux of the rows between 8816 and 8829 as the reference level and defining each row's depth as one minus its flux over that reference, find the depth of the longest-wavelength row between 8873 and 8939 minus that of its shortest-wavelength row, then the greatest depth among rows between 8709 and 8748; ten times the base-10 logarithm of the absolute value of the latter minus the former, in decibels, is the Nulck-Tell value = -10.8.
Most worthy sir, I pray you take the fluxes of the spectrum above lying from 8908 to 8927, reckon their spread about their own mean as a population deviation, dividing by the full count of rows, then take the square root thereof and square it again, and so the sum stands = 0.16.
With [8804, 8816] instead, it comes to 0.19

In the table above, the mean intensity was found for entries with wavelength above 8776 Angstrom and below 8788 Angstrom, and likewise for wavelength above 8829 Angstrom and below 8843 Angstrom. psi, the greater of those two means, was 3.19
